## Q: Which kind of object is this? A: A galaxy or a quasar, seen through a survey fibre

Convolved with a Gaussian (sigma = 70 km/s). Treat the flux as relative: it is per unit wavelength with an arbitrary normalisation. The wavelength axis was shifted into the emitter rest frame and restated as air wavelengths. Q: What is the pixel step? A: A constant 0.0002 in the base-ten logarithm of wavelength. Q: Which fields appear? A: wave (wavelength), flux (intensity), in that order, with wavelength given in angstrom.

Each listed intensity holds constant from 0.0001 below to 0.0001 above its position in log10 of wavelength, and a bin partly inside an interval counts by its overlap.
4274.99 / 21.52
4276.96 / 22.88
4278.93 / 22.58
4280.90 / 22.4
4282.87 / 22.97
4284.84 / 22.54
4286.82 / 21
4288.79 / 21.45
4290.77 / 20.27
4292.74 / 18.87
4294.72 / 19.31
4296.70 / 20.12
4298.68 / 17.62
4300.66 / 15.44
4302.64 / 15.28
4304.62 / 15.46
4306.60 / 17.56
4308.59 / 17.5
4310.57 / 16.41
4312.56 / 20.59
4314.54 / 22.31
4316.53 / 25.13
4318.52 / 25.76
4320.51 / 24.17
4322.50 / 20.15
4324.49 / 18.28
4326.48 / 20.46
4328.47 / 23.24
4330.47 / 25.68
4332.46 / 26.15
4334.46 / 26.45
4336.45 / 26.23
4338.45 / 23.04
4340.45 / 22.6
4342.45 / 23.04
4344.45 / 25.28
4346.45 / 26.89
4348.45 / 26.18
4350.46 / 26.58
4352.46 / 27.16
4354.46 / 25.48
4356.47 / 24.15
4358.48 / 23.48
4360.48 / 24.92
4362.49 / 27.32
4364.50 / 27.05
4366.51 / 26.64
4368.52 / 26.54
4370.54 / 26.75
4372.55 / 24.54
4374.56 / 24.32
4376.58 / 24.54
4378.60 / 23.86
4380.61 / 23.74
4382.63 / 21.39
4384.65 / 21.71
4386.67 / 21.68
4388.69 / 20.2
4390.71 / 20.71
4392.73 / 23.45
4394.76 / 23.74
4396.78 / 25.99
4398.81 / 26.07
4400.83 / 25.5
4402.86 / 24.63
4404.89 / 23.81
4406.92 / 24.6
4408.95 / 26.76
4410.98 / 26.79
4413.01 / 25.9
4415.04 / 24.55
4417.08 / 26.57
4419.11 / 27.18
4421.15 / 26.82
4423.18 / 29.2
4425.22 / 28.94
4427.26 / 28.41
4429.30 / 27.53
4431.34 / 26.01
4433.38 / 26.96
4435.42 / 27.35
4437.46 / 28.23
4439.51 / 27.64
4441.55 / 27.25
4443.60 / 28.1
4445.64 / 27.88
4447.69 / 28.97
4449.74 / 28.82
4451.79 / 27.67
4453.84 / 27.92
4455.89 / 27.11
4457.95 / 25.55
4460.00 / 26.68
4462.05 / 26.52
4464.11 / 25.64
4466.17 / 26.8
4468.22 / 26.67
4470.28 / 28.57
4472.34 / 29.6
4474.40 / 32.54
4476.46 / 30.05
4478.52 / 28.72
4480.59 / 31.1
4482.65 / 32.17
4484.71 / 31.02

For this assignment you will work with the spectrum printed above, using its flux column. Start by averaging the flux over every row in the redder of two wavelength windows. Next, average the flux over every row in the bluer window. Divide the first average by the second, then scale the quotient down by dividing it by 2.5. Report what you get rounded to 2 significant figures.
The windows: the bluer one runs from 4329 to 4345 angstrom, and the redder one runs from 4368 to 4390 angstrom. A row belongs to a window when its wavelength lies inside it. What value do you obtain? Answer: 0.38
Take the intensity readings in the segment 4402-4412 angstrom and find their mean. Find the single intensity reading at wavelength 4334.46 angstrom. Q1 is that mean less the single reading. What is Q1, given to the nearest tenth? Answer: -1.1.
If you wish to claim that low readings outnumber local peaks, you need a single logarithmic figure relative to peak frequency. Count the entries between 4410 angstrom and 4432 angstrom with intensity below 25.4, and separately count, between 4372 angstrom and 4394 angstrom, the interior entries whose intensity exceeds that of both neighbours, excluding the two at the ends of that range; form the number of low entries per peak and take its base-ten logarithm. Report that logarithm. -0.30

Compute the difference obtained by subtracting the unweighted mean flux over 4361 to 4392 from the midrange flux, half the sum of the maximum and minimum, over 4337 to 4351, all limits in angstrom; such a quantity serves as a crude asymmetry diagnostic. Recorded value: 0.7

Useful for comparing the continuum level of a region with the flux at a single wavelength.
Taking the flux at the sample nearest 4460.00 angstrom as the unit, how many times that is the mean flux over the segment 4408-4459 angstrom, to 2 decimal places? 1.03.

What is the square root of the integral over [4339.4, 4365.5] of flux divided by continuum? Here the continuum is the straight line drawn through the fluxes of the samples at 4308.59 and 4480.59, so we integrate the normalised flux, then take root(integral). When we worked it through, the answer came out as 5.6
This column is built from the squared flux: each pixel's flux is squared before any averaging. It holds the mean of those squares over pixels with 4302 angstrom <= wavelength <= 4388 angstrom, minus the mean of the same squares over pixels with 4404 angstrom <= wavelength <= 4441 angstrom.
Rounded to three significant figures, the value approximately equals -165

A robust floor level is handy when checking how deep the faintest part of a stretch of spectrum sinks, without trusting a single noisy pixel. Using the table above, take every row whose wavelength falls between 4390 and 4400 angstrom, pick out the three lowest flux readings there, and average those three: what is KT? 22.6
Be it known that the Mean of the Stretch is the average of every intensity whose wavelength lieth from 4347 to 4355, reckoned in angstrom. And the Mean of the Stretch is 26.4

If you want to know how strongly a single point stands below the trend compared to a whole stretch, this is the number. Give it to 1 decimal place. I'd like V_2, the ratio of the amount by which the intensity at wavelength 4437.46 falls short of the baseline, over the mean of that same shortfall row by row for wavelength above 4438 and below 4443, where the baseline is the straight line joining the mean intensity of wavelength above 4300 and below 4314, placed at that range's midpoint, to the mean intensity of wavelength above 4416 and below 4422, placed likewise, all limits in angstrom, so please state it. 0.2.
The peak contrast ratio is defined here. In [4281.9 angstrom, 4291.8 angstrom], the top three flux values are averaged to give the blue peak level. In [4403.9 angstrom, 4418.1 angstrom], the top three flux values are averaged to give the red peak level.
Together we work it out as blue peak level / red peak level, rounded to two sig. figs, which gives 0.84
